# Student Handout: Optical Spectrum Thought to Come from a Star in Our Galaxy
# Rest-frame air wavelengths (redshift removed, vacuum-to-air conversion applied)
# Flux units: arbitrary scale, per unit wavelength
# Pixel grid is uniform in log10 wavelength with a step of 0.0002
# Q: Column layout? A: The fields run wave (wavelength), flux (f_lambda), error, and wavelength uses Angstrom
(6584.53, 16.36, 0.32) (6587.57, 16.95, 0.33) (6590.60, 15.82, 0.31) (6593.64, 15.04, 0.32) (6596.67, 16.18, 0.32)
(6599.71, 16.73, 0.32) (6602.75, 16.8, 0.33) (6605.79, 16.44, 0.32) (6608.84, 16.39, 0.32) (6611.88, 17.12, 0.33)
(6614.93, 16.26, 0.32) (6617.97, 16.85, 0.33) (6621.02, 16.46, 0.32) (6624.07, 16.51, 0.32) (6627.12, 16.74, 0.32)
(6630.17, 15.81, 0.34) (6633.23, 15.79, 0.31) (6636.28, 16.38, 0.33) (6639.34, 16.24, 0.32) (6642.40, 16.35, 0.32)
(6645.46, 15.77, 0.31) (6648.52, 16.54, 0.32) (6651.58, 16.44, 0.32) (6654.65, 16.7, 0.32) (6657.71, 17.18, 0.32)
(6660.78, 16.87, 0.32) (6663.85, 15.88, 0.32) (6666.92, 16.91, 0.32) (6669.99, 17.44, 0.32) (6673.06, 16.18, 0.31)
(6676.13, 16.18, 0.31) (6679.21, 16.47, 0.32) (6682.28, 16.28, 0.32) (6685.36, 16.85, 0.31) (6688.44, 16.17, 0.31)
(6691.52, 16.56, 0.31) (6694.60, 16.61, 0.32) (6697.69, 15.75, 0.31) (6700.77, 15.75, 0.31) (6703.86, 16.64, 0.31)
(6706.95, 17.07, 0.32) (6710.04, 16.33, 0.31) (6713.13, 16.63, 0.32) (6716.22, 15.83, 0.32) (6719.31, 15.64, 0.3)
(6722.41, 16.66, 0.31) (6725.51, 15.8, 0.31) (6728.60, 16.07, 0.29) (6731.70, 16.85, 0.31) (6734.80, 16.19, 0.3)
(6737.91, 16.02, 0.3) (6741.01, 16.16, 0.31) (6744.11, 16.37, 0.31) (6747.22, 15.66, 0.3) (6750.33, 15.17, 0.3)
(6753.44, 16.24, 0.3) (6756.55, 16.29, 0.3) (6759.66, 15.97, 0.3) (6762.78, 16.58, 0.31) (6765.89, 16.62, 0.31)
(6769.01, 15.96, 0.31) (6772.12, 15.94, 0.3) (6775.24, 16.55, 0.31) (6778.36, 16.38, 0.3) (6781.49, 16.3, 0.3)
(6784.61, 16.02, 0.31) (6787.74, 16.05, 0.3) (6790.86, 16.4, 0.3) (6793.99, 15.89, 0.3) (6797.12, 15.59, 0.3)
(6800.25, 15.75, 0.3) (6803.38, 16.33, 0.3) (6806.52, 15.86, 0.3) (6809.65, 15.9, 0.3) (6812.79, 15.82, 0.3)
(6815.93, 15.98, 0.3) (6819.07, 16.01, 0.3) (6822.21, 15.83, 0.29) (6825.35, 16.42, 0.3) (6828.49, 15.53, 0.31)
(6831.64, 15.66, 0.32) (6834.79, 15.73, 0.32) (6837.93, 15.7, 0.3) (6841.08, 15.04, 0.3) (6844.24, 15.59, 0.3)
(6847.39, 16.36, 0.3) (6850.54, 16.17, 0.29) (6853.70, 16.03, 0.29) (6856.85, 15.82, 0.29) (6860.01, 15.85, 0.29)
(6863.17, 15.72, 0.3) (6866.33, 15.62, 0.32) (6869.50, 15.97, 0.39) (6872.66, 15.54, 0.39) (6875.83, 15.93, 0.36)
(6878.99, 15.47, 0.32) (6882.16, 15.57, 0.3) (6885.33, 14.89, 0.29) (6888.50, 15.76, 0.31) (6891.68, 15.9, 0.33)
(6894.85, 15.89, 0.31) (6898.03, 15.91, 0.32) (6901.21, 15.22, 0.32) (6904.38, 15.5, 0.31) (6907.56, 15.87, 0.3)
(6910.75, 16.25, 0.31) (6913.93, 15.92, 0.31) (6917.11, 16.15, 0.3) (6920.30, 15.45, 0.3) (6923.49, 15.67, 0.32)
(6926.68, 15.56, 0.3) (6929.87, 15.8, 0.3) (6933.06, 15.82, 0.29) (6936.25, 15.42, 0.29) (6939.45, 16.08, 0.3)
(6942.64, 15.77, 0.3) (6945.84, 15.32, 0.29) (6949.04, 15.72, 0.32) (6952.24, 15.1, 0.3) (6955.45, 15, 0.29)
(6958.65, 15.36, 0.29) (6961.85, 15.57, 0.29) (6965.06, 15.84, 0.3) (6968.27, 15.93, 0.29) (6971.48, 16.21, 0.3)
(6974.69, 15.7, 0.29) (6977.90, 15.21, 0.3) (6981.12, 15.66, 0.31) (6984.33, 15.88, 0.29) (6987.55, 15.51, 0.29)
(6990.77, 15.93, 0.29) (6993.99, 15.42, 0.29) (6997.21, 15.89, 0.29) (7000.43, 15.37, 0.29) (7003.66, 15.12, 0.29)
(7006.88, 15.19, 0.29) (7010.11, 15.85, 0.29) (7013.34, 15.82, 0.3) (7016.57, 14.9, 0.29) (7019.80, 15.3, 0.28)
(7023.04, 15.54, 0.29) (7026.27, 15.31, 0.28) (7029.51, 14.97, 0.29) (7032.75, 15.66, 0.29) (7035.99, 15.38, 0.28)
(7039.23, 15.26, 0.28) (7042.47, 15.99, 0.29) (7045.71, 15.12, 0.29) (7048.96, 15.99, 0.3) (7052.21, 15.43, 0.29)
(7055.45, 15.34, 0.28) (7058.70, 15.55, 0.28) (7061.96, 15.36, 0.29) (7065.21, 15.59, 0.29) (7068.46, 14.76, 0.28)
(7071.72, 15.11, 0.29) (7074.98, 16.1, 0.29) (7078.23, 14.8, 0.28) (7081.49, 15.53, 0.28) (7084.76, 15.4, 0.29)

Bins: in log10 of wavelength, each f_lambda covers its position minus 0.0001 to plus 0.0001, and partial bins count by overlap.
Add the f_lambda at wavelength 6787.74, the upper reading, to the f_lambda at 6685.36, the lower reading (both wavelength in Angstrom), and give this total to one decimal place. 32.9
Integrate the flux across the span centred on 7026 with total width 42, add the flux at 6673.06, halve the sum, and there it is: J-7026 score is 332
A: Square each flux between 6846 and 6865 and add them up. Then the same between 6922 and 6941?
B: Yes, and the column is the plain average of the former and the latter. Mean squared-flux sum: 1509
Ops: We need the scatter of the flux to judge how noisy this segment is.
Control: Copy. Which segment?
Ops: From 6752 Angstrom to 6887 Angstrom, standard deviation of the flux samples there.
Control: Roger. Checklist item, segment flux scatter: 0.37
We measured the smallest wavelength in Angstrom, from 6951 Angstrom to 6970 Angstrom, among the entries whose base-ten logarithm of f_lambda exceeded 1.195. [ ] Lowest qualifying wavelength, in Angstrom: 6965.06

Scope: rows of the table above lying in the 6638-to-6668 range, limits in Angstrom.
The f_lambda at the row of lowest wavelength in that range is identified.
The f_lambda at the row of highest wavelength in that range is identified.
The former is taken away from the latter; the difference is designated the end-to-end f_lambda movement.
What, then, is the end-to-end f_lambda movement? 0.7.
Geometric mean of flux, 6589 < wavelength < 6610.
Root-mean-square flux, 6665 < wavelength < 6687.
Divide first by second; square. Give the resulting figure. 0.949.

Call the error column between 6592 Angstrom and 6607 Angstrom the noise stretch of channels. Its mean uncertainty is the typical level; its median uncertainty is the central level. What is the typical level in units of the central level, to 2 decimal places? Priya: 1.01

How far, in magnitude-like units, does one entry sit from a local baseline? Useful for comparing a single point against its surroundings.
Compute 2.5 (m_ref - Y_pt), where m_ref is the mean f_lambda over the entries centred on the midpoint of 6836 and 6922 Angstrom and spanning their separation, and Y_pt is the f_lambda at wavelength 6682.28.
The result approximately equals -1.3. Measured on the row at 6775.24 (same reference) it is -2.0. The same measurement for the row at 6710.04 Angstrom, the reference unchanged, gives -1.5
